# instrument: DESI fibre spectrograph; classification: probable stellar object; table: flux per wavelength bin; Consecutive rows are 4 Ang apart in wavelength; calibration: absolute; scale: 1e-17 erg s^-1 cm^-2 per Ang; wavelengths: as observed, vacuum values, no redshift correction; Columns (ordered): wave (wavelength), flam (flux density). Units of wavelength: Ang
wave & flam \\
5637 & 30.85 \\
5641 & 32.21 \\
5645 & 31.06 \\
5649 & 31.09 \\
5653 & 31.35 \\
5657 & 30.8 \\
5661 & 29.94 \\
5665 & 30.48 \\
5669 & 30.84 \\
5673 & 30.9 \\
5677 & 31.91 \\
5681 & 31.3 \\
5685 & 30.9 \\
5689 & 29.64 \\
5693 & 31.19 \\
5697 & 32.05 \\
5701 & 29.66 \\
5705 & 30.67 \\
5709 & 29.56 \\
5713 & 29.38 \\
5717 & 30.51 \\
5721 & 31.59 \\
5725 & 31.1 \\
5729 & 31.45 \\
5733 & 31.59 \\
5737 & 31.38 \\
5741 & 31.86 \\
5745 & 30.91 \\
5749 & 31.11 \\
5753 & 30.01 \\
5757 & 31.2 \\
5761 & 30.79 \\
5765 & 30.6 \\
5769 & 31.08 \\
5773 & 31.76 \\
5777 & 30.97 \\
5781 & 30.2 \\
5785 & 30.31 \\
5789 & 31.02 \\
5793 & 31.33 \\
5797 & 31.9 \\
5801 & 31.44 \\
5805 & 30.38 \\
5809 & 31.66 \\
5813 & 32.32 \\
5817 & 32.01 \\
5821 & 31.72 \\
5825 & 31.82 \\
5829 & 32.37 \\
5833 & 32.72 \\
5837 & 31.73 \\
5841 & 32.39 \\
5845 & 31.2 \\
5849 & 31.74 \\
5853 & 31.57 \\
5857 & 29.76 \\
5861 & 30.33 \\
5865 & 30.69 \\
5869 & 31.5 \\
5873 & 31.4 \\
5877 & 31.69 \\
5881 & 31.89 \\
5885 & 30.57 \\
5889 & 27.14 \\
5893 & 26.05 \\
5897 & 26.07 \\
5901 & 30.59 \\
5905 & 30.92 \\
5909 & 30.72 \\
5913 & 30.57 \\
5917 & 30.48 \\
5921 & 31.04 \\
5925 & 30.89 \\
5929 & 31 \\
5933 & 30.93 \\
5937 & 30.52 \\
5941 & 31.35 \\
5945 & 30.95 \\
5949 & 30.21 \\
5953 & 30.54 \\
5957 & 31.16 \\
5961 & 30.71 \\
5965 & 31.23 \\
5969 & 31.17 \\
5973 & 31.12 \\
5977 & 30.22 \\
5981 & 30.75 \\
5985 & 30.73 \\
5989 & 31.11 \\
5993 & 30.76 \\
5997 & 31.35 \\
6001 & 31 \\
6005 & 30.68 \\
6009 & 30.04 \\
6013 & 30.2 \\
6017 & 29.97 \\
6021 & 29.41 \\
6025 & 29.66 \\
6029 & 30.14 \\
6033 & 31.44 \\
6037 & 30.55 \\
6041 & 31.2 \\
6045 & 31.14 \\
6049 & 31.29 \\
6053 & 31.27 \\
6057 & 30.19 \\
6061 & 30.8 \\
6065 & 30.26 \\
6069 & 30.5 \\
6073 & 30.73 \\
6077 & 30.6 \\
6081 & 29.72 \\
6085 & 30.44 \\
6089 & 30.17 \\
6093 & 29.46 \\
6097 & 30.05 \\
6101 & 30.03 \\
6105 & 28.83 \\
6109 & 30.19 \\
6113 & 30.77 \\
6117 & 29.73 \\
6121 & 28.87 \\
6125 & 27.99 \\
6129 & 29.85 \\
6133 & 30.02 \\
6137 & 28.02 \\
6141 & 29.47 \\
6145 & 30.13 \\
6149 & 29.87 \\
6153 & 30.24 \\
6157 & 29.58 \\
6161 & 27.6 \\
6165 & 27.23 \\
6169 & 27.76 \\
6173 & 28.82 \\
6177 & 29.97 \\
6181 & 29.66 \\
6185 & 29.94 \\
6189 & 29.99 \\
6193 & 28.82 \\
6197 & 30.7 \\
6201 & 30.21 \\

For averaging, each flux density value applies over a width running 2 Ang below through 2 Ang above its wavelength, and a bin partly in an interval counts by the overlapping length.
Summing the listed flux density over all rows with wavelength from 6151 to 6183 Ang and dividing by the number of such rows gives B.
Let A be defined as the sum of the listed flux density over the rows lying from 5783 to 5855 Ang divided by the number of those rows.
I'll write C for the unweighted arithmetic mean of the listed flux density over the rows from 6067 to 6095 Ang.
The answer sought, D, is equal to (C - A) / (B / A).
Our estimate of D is -1.6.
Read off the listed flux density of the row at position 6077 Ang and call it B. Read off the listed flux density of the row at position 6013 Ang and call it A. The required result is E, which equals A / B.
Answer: 0.99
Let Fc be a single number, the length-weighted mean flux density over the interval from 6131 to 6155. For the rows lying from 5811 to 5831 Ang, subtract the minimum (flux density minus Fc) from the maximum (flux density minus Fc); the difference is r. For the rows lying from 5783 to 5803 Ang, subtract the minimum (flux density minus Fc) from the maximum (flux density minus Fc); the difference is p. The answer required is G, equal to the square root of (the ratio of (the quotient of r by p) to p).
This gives 0.51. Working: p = 1.6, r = 0.65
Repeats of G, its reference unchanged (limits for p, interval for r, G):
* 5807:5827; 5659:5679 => 2.13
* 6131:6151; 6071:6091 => 0.48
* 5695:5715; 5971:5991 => 0.36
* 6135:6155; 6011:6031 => 0.40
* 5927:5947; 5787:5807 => 1.49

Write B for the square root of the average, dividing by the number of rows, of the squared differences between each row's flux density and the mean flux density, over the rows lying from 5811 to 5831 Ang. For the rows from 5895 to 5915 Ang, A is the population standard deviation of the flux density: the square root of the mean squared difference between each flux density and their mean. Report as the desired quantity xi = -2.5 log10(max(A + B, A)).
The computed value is -0.8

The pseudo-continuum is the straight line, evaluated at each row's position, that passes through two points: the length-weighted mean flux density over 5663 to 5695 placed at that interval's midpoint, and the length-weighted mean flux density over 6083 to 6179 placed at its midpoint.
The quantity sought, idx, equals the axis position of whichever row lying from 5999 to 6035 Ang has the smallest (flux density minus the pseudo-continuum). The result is 6021 Ang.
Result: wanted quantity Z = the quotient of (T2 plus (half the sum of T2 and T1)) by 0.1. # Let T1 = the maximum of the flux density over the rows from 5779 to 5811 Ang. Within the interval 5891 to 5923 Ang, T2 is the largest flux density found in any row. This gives 625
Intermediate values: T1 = 31.9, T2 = 31.04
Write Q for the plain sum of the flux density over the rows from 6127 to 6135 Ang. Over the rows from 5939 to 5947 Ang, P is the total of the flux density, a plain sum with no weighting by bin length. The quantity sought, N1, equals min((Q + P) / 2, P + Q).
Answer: 61.1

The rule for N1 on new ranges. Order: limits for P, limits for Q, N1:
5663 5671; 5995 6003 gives 61.8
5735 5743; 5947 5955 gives 62.0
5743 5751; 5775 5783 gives 61.6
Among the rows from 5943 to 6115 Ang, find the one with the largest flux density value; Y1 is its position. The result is 6033 Ang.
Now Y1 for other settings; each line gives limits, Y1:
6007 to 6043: 6033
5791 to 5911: 5833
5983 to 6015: 5997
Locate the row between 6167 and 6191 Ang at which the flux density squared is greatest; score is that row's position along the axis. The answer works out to 6189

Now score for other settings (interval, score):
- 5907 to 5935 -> 5921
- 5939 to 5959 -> 5941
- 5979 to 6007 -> 5997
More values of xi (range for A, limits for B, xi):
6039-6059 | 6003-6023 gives 0.2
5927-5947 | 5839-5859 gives -0.1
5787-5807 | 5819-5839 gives 0.1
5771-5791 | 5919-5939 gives 0.3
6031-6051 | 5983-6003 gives 0.7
